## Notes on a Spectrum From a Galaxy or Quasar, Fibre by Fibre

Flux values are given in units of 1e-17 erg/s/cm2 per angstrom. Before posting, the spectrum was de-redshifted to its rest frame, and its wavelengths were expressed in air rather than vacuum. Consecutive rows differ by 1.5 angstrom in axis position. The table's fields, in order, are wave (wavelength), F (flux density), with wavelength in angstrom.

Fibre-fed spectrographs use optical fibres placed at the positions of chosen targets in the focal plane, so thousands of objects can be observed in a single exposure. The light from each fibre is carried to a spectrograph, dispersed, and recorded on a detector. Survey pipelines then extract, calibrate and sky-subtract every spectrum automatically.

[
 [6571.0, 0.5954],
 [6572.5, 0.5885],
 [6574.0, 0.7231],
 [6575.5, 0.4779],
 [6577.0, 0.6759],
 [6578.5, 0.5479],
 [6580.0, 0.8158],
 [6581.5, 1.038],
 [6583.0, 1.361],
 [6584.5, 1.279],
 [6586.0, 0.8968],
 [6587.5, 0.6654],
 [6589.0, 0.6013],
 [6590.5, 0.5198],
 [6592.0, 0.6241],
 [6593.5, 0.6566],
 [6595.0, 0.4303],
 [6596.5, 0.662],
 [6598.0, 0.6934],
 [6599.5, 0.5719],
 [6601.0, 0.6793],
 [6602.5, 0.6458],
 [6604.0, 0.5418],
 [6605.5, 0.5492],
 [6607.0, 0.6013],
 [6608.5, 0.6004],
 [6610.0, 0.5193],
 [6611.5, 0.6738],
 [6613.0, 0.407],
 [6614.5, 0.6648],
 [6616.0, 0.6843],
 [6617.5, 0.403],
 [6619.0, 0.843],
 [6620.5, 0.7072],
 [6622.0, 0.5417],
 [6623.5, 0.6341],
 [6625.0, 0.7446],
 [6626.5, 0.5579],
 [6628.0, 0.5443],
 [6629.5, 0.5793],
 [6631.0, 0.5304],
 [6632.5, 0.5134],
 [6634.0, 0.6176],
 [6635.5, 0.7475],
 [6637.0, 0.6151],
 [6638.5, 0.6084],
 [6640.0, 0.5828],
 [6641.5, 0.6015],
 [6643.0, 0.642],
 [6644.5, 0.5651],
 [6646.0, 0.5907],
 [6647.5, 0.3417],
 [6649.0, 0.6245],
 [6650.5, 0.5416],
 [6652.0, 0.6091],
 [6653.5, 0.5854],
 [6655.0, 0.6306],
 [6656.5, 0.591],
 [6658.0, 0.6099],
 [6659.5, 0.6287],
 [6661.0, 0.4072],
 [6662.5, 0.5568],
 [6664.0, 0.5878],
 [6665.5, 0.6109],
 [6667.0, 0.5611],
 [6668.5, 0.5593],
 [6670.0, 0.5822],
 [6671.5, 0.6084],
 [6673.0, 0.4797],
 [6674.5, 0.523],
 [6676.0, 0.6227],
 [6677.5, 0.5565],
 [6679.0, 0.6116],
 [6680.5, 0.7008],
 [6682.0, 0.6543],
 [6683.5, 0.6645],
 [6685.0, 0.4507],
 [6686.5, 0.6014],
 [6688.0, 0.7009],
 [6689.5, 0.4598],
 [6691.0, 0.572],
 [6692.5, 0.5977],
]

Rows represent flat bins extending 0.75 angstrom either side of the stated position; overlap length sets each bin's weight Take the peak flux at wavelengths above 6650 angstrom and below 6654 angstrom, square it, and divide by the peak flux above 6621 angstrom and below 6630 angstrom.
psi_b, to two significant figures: 0.50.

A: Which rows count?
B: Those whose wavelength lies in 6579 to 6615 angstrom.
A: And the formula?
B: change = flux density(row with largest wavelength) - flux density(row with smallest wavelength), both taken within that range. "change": -0.15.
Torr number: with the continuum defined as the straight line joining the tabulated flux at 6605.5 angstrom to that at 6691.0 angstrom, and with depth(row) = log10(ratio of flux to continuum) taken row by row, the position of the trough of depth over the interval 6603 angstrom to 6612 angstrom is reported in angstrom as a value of 6610.0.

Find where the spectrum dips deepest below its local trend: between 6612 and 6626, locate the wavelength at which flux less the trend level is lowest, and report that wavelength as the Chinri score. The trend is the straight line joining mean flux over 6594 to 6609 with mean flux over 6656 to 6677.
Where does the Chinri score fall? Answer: 6617.5 angstrom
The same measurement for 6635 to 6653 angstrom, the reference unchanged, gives 6647.5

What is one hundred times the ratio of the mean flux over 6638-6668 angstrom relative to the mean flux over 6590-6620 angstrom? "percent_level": 96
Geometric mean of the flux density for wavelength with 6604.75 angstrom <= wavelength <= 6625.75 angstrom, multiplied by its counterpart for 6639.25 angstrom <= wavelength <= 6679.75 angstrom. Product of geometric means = 0.340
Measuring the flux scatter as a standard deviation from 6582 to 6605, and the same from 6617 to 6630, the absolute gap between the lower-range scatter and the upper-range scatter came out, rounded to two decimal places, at 0.13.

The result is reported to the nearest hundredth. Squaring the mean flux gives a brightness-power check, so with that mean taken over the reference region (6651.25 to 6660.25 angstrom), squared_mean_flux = 0.37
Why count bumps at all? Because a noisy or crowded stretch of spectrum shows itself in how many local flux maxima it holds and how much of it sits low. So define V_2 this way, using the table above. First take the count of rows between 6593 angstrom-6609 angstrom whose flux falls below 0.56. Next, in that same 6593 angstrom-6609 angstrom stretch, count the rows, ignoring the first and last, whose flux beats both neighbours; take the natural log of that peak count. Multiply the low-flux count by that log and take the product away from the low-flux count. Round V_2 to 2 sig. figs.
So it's -0.30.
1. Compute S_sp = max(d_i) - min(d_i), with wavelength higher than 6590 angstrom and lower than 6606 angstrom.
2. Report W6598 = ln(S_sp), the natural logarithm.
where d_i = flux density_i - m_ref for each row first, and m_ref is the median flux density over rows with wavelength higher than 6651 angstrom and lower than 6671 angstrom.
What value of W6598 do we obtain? -1.3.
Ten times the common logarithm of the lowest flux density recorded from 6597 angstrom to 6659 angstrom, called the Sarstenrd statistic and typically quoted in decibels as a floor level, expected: -4.7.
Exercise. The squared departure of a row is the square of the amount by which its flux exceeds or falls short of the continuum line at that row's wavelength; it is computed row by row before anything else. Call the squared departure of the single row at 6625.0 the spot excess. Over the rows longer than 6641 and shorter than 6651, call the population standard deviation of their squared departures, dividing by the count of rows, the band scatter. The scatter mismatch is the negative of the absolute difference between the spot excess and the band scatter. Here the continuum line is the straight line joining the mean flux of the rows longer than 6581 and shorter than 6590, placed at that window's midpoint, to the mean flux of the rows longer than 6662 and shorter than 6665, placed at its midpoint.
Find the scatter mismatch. -0.032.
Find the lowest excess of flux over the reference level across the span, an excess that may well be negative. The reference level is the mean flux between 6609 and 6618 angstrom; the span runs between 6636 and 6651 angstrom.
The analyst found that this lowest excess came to -0.22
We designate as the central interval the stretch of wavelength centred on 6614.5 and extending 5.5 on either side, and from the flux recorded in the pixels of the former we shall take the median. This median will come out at 0.66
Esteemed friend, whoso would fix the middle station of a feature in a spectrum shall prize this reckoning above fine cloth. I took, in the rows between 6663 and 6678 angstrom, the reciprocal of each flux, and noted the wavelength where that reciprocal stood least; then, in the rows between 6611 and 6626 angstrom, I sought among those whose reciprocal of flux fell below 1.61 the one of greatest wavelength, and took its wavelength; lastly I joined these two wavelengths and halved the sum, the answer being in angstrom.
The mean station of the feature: 6650.5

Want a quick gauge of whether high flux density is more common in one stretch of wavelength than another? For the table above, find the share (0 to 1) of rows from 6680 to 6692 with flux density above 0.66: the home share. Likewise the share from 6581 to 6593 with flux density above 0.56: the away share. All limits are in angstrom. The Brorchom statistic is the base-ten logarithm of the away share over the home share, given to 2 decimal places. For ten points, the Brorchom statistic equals 0.37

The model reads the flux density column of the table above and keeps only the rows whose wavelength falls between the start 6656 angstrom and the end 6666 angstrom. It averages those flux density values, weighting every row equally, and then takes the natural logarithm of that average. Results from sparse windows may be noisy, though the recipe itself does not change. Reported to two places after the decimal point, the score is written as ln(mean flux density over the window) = -0.56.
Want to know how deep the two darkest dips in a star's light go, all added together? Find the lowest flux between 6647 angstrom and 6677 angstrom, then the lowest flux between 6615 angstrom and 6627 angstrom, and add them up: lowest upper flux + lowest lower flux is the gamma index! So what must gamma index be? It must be 0.74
